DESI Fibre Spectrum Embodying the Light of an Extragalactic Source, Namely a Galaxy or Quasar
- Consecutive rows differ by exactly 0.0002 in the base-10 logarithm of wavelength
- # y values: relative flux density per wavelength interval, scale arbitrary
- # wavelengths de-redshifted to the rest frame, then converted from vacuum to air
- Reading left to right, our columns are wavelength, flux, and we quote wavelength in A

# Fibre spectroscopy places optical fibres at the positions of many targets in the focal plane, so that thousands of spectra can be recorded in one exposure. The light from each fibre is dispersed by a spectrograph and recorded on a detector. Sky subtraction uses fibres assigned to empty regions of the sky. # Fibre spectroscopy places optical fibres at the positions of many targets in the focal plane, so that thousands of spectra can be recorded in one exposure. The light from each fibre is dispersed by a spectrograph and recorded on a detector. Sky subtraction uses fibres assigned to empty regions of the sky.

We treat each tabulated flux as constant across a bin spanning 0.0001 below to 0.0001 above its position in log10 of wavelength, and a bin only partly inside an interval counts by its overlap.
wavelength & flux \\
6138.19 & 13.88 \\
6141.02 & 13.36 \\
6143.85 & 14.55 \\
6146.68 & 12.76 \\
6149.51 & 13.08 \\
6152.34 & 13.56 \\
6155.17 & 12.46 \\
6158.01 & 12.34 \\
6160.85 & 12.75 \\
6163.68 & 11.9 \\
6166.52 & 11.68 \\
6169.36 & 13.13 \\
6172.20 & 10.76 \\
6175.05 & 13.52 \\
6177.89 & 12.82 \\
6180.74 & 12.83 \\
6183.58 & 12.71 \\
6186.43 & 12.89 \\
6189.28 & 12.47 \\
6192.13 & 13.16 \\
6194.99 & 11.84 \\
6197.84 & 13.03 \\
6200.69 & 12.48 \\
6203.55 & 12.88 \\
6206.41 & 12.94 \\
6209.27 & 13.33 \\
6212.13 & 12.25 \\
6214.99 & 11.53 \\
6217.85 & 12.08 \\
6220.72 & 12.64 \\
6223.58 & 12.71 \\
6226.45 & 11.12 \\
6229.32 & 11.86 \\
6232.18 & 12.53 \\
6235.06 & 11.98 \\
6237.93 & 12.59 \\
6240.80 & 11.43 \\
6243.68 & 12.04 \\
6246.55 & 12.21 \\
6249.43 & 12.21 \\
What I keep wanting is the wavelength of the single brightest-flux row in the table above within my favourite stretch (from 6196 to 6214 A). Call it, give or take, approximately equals 6209.27 A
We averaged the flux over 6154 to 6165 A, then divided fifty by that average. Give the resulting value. 4.04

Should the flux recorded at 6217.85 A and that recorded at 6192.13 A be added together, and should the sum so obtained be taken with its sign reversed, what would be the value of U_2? -25.2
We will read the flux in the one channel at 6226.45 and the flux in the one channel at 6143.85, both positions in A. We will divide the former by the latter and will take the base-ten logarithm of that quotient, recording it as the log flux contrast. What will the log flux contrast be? -0.117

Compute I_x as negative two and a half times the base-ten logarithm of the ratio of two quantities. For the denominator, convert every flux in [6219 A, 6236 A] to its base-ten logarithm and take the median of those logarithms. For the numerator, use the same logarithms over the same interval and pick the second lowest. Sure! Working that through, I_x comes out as 0.014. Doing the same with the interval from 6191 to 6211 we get 0.015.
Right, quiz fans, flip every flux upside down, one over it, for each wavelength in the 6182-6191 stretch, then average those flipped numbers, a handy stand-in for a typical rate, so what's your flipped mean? 0.0788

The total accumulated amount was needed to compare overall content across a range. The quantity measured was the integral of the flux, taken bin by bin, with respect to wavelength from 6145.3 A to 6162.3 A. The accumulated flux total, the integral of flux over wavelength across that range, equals 218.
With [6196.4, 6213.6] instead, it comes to 220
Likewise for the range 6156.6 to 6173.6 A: 206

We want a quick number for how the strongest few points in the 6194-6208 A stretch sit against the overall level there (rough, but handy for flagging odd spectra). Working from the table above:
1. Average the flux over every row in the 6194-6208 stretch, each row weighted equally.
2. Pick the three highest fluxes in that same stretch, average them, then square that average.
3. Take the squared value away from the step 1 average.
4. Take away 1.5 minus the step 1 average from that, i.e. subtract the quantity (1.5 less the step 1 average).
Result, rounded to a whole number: -144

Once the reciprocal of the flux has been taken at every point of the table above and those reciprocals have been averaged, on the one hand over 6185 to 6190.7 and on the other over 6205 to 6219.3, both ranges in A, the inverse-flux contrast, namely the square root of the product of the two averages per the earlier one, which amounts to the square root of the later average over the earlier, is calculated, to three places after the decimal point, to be 1.011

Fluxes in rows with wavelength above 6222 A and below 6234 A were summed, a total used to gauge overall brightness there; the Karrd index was 48.2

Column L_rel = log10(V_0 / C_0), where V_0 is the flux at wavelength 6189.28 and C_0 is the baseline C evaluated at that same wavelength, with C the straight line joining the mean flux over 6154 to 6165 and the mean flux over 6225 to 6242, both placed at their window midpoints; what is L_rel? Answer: 0.010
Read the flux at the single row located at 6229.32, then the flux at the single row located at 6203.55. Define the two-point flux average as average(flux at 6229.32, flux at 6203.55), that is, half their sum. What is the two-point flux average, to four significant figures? 12.37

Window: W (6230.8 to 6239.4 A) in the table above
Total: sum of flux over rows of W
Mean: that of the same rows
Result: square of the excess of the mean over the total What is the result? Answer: 612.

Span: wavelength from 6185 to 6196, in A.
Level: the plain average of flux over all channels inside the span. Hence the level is 12.6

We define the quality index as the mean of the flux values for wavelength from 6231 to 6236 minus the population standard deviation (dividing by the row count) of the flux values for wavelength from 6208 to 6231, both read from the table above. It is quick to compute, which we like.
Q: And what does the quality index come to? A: 11.6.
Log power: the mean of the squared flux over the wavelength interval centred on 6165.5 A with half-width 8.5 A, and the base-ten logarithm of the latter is 2.17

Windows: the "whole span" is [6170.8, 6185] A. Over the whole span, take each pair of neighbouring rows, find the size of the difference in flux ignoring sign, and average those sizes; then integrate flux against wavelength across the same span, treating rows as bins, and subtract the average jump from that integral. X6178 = 177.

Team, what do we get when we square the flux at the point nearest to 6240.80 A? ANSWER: 131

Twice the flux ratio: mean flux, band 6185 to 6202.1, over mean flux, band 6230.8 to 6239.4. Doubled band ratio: 2.05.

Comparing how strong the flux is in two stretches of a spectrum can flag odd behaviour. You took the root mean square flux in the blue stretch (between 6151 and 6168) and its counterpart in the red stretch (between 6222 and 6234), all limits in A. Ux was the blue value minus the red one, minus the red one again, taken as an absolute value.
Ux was 11.7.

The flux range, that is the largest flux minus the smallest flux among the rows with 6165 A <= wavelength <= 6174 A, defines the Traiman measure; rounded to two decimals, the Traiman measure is 2.37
